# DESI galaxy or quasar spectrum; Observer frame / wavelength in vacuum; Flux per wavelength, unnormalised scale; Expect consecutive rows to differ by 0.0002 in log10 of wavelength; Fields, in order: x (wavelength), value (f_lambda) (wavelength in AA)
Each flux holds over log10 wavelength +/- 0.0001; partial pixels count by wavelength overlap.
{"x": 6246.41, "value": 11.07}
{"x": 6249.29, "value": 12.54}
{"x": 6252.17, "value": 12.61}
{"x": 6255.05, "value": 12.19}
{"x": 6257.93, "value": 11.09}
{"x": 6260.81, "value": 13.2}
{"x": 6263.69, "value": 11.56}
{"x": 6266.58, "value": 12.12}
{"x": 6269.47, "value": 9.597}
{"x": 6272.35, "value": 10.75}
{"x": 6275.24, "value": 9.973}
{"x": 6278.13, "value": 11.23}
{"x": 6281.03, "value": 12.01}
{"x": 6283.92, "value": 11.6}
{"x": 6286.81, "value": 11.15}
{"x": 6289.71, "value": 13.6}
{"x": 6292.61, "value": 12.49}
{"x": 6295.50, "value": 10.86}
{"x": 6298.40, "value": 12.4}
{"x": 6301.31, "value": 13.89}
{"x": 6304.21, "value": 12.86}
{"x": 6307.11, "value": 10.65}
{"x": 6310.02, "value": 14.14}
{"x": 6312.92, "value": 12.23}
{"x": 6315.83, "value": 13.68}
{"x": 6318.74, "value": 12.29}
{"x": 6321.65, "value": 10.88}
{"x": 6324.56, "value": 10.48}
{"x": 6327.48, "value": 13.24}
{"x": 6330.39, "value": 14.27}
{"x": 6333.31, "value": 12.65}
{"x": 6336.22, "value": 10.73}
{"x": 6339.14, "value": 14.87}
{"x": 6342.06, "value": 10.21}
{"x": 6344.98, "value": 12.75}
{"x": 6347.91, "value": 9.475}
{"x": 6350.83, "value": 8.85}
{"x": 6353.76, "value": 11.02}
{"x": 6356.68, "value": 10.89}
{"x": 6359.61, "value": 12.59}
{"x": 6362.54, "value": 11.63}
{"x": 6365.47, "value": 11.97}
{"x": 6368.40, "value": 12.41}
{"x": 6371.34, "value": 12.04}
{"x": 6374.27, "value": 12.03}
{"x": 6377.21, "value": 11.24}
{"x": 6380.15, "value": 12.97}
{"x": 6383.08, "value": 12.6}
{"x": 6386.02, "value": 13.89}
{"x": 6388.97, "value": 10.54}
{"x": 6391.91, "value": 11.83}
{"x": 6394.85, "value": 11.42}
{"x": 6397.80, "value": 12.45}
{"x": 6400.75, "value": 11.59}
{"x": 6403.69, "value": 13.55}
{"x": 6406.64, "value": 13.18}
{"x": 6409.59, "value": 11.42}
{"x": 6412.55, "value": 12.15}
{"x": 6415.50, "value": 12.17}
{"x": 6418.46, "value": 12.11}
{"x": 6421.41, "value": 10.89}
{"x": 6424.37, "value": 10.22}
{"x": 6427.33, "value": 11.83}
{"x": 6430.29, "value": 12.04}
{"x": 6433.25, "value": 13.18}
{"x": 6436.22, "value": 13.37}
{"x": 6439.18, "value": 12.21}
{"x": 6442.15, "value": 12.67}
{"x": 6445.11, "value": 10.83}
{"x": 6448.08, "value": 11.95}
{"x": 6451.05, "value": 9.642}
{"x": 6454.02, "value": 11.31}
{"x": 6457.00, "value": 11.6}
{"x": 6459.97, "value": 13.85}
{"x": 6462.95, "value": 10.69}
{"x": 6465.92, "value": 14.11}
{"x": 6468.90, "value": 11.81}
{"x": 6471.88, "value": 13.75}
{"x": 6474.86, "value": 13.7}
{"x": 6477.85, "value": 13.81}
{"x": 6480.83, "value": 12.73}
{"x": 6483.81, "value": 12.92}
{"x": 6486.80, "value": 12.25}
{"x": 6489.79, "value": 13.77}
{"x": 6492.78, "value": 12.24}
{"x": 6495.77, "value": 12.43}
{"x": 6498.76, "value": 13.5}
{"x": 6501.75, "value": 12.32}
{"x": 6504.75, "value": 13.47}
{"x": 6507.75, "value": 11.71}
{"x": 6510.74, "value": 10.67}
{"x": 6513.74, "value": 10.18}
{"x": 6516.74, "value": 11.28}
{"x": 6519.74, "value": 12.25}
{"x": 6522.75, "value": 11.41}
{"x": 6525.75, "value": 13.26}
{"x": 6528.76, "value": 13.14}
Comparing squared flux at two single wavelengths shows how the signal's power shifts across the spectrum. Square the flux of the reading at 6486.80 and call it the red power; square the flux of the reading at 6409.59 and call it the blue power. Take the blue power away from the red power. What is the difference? 20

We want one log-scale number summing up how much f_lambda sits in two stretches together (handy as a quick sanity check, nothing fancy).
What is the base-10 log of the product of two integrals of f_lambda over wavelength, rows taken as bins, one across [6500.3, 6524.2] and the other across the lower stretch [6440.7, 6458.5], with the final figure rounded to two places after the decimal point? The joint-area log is 4.75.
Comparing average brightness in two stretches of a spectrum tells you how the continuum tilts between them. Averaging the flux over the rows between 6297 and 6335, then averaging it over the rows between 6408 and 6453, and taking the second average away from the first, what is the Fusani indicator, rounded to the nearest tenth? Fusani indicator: 0.8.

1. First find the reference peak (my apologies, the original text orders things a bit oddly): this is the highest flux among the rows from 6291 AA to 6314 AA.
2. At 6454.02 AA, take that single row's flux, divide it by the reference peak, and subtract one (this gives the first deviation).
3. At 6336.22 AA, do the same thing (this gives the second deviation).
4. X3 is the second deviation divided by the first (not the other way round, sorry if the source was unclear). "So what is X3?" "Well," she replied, 1.20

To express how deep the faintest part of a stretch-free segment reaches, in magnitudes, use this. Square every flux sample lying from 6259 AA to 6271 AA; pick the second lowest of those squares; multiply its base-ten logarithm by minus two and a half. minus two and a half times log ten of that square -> -5.31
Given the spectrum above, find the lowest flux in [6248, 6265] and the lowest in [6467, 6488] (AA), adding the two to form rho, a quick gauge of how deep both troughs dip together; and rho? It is 22.9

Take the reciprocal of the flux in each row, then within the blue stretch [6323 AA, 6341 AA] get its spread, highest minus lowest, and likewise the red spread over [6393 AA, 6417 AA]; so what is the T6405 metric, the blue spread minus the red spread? 0.014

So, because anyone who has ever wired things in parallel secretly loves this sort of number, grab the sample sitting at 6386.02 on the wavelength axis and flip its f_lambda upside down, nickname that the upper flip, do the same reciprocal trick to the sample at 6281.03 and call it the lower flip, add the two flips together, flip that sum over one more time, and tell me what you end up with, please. 6.4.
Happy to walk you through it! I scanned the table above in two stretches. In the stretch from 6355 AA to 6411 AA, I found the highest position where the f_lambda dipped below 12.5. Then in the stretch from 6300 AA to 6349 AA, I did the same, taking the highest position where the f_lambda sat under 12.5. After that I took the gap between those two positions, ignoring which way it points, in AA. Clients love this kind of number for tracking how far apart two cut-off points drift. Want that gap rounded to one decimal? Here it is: 61.7 AA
